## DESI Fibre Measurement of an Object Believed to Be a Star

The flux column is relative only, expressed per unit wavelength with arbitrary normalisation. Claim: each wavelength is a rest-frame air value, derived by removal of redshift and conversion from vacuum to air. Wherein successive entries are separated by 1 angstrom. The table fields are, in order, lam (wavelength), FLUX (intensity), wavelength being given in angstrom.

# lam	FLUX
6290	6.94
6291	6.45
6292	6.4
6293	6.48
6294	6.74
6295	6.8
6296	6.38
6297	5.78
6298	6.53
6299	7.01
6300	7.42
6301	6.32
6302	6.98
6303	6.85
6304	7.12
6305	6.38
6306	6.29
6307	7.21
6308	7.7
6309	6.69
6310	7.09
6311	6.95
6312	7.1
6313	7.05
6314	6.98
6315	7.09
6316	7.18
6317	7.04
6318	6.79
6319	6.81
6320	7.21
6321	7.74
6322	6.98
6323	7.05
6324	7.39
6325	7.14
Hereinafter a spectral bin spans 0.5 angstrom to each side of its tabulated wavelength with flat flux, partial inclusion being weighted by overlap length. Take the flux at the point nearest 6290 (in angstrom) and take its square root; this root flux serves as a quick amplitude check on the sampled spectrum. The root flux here 2.63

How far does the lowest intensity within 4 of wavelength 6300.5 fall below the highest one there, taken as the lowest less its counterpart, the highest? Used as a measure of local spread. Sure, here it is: -1.64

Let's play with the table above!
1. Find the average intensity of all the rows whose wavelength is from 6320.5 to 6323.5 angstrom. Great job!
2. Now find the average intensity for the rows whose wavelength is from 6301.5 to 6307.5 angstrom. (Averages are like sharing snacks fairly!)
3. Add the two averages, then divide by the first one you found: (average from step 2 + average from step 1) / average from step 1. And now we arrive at 1.938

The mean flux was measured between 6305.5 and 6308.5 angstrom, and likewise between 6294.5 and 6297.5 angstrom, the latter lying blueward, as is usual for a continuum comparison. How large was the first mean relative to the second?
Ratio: 1.12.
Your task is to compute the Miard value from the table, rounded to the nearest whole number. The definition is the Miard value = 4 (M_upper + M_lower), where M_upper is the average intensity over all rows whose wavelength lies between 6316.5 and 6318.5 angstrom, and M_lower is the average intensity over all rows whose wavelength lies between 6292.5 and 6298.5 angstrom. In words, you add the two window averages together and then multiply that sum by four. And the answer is 53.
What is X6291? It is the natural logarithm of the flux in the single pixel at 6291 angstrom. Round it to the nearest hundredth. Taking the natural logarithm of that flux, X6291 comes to 1.86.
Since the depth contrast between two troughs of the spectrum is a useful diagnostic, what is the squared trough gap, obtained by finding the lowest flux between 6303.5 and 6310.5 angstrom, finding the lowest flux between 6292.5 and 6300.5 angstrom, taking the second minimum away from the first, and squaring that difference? 0.26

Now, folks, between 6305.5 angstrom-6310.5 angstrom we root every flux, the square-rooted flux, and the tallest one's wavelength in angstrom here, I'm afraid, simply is 6308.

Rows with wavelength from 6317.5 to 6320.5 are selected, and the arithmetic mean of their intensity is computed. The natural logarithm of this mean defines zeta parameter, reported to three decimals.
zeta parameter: 1.937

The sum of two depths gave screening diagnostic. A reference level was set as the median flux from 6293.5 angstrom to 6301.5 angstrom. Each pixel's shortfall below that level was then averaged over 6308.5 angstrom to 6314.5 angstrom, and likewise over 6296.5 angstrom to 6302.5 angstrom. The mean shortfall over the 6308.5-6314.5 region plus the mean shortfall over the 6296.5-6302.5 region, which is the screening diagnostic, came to -0.4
